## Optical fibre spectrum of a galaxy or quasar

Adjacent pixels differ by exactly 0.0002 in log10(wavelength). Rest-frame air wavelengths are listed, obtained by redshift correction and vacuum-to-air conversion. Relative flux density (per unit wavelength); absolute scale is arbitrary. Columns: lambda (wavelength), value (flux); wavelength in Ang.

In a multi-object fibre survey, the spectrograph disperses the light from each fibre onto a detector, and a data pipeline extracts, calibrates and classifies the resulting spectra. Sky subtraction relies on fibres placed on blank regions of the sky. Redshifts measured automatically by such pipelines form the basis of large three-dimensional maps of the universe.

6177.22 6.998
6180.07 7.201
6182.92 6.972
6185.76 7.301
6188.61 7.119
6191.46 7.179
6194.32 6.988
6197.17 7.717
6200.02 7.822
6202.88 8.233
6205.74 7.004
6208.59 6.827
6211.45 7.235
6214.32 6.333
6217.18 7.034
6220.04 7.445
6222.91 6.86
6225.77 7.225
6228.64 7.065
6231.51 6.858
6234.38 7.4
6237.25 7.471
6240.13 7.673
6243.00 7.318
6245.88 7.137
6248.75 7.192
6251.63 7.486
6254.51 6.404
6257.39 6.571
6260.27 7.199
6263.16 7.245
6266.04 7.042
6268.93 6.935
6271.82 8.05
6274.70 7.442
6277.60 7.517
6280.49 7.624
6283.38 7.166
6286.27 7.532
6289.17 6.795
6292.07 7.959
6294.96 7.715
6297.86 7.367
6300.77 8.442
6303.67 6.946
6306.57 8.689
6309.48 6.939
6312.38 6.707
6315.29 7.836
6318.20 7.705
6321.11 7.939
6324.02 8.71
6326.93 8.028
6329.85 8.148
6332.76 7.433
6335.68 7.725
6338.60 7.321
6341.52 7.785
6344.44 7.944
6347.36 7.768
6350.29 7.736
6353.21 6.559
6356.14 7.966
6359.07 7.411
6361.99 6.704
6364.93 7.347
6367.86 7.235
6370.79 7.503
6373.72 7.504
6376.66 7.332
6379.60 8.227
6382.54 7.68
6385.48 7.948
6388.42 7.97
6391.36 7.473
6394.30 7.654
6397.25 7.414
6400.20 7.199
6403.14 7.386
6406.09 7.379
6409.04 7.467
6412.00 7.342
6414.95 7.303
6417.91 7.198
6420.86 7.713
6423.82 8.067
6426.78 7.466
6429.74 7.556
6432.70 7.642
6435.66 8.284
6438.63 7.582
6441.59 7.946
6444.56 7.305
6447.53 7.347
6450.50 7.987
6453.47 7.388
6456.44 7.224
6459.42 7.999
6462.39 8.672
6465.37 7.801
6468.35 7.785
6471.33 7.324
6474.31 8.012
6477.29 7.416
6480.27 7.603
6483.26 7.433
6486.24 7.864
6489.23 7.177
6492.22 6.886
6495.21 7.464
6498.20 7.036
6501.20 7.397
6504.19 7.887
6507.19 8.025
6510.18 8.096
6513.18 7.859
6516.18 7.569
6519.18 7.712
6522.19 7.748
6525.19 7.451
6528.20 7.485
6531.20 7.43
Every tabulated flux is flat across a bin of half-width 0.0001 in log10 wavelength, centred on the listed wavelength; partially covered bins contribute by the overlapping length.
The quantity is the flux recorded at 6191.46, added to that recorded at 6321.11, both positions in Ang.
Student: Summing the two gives 15.12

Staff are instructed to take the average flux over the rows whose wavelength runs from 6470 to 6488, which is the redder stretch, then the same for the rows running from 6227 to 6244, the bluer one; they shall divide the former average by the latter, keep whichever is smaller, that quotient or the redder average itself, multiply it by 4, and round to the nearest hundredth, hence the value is 4.17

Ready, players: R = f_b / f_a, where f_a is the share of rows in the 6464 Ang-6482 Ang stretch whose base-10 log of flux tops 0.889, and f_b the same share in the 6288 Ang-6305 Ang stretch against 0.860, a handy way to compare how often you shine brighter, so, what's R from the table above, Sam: 1.3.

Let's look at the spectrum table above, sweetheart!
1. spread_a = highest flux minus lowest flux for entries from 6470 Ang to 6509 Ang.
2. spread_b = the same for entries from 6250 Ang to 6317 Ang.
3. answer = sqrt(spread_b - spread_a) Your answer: 1.07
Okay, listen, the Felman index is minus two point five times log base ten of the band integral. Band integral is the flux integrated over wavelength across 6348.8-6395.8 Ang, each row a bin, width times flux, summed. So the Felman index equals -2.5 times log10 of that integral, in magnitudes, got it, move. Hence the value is -6.37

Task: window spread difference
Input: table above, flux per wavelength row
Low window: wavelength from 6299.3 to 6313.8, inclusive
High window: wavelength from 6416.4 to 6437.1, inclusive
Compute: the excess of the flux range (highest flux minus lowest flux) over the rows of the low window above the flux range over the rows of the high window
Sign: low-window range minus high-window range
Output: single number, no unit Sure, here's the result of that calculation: 0.90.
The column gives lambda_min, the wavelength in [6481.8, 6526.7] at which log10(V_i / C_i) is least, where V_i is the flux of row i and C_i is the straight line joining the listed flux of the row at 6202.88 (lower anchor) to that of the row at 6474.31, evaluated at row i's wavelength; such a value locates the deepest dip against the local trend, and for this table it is 6492.22 Ang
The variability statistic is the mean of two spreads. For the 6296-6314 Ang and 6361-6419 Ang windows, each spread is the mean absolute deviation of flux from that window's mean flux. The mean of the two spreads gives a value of 0.46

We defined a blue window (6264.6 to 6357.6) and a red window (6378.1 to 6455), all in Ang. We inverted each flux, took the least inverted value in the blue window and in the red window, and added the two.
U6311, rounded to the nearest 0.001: 0.236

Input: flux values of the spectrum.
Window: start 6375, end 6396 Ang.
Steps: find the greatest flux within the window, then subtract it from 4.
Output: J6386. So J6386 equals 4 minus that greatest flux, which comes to -4.2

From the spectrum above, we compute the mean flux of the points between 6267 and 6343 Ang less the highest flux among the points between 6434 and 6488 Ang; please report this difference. -1.0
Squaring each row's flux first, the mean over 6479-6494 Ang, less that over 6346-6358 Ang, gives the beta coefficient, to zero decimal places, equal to -2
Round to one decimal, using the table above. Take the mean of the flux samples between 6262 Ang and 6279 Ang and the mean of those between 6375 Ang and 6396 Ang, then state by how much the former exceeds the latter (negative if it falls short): -0.4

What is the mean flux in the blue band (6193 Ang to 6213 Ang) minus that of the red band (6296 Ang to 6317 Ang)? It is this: -0.16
